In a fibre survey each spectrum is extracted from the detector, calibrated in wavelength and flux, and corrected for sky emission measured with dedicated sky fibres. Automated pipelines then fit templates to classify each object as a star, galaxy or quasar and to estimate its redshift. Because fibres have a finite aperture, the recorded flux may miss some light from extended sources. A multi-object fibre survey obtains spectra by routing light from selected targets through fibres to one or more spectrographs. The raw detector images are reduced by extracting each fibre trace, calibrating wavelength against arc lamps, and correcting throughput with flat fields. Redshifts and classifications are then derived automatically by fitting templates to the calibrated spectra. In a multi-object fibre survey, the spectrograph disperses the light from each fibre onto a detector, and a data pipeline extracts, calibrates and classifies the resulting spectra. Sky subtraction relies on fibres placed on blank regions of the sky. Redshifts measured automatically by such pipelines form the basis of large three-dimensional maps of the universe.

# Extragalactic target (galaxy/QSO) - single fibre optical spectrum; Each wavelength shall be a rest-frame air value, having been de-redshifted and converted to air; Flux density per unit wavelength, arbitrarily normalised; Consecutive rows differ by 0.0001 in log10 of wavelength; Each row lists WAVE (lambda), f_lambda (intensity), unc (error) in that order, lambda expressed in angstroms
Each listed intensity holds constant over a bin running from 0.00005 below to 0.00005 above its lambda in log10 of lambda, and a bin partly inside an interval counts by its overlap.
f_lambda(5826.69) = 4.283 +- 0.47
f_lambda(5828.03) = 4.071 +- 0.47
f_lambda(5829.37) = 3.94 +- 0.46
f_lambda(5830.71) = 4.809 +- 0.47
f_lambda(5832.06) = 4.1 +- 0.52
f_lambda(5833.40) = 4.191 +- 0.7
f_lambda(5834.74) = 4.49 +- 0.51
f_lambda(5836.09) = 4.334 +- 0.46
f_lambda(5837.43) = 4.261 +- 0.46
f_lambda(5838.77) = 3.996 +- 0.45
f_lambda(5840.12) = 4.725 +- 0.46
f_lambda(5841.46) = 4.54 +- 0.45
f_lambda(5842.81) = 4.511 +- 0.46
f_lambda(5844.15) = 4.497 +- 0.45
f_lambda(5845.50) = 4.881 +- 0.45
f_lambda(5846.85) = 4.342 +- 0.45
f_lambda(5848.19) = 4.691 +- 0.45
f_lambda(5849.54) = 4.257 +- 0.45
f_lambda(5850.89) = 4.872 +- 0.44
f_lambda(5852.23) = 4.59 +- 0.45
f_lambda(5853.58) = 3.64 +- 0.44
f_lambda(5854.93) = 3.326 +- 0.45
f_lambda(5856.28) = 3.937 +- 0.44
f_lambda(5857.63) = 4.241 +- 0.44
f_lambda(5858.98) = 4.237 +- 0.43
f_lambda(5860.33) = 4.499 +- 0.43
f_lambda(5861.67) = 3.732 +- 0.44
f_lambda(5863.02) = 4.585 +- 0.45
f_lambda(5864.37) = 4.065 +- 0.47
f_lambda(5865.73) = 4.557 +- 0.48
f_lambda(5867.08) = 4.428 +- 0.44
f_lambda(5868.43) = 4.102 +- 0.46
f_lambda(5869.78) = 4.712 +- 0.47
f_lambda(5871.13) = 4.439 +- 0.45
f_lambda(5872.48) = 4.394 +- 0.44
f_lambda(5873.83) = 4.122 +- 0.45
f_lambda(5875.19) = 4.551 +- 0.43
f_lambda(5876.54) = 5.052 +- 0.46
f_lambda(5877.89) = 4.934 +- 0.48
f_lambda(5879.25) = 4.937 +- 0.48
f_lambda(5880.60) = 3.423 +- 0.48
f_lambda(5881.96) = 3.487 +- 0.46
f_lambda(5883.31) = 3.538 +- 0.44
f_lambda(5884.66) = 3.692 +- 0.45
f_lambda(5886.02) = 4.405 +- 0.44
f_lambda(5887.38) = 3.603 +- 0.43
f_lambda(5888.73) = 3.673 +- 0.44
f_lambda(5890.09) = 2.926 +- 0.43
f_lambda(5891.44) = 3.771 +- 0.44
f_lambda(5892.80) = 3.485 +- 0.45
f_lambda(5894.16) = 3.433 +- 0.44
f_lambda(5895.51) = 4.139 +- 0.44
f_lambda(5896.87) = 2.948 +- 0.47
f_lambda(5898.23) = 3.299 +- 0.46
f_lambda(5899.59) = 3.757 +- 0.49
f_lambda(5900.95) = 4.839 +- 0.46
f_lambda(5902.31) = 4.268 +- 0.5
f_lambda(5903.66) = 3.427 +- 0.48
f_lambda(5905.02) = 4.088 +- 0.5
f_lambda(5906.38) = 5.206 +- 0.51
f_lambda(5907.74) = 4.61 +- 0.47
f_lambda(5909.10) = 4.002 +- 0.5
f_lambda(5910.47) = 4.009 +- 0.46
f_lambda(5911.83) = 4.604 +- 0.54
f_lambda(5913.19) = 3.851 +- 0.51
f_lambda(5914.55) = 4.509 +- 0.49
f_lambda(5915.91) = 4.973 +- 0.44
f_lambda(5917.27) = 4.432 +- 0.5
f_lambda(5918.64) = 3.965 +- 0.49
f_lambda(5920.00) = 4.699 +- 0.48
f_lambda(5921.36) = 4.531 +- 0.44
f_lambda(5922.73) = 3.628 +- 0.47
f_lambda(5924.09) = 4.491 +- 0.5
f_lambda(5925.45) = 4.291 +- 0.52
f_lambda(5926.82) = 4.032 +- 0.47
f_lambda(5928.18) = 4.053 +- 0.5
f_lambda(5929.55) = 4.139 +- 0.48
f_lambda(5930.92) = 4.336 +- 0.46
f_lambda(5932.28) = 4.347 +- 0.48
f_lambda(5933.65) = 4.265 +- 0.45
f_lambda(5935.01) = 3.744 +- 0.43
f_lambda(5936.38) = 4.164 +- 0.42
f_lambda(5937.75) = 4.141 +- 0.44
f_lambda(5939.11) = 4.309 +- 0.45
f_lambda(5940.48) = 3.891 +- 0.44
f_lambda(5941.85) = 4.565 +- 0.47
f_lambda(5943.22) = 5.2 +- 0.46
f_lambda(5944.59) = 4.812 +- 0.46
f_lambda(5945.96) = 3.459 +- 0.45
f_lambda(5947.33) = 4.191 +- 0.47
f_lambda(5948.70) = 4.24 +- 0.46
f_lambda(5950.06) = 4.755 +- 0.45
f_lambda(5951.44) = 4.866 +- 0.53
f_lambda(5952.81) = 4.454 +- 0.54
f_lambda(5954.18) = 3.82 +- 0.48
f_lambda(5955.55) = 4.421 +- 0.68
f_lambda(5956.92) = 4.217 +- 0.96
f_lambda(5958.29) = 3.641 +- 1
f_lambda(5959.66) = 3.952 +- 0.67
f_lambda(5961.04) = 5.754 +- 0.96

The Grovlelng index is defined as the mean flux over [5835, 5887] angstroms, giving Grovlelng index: 4.30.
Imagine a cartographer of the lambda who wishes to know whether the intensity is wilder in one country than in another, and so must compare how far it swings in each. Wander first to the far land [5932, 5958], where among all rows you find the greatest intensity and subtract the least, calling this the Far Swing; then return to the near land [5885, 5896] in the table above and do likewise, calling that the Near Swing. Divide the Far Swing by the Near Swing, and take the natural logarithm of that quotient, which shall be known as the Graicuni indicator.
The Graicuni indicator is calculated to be 0.2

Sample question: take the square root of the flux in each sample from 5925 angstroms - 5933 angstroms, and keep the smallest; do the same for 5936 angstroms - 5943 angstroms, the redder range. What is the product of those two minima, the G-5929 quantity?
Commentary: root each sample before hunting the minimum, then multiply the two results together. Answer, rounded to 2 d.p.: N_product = 3.96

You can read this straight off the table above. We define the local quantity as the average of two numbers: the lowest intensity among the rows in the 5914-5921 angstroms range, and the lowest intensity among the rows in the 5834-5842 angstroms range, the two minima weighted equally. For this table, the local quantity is 3.98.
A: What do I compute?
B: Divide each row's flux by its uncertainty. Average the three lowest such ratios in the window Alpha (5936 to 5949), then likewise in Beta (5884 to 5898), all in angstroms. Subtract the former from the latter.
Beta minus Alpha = -1.5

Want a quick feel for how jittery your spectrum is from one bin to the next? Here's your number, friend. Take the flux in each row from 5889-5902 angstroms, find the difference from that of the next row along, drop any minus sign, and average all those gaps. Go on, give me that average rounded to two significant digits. 0.62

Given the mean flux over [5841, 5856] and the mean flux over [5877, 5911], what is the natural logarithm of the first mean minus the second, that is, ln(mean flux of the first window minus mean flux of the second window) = -0.8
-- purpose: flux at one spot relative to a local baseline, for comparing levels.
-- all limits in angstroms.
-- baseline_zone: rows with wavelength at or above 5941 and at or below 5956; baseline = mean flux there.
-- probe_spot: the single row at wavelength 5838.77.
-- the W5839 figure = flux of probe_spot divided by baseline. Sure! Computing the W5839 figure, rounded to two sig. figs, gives 0.90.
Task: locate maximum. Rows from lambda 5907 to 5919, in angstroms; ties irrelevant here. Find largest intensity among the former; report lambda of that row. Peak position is 5915.91 angstroms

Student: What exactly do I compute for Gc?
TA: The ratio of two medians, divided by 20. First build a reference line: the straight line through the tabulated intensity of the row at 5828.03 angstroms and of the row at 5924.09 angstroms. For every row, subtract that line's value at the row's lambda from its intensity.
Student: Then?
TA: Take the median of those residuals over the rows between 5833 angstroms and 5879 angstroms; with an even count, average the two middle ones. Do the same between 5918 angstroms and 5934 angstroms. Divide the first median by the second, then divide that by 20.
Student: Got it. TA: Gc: -0.044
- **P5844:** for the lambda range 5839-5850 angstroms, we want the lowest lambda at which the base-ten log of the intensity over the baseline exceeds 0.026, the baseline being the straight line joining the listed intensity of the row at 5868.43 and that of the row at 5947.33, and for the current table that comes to 5840.12 angstroms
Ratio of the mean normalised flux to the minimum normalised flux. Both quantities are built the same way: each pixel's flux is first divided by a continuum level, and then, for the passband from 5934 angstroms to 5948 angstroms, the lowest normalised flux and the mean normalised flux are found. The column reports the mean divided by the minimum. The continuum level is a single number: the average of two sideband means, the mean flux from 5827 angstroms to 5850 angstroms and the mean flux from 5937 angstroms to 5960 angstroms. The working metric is 1.23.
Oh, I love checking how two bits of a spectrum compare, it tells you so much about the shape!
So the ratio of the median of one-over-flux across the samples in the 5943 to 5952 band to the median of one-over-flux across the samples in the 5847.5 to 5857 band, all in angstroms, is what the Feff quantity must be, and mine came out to 0.90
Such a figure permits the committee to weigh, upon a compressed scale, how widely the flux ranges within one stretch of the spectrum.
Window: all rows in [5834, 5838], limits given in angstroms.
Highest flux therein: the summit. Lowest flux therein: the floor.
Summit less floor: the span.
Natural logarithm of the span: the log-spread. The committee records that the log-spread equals -1.47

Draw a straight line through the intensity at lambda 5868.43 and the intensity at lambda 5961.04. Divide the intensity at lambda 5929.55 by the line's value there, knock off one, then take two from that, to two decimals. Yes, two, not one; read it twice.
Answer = -2.20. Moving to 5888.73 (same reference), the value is -2.18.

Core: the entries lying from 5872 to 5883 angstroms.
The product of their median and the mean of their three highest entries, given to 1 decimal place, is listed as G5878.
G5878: 22.2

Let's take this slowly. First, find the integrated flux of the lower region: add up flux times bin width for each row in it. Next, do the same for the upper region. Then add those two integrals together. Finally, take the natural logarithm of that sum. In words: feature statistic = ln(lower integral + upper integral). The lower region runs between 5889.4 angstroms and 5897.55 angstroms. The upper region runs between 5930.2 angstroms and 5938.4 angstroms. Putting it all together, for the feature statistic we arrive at 4.13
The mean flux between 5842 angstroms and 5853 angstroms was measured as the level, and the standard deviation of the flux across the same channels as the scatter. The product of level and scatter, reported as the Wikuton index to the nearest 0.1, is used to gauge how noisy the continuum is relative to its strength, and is 1.0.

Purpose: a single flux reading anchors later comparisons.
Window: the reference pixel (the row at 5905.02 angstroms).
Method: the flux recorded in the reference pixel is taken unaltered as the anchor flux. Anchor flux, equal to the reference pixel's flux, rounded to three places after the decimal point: 4.088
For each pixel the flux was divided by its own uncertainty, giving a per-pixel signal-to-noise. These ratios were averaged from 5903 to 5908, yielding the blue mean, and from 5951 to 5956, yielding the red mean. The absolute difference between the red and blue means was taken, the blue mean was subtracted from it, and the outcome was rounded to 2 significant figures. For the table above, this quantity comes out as -8.0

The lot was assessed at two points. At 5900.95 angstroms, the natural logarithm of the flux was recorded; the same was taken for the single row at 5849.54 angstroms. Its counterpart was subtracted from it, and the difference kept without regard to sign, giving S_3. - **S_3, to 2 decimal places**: 0.13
